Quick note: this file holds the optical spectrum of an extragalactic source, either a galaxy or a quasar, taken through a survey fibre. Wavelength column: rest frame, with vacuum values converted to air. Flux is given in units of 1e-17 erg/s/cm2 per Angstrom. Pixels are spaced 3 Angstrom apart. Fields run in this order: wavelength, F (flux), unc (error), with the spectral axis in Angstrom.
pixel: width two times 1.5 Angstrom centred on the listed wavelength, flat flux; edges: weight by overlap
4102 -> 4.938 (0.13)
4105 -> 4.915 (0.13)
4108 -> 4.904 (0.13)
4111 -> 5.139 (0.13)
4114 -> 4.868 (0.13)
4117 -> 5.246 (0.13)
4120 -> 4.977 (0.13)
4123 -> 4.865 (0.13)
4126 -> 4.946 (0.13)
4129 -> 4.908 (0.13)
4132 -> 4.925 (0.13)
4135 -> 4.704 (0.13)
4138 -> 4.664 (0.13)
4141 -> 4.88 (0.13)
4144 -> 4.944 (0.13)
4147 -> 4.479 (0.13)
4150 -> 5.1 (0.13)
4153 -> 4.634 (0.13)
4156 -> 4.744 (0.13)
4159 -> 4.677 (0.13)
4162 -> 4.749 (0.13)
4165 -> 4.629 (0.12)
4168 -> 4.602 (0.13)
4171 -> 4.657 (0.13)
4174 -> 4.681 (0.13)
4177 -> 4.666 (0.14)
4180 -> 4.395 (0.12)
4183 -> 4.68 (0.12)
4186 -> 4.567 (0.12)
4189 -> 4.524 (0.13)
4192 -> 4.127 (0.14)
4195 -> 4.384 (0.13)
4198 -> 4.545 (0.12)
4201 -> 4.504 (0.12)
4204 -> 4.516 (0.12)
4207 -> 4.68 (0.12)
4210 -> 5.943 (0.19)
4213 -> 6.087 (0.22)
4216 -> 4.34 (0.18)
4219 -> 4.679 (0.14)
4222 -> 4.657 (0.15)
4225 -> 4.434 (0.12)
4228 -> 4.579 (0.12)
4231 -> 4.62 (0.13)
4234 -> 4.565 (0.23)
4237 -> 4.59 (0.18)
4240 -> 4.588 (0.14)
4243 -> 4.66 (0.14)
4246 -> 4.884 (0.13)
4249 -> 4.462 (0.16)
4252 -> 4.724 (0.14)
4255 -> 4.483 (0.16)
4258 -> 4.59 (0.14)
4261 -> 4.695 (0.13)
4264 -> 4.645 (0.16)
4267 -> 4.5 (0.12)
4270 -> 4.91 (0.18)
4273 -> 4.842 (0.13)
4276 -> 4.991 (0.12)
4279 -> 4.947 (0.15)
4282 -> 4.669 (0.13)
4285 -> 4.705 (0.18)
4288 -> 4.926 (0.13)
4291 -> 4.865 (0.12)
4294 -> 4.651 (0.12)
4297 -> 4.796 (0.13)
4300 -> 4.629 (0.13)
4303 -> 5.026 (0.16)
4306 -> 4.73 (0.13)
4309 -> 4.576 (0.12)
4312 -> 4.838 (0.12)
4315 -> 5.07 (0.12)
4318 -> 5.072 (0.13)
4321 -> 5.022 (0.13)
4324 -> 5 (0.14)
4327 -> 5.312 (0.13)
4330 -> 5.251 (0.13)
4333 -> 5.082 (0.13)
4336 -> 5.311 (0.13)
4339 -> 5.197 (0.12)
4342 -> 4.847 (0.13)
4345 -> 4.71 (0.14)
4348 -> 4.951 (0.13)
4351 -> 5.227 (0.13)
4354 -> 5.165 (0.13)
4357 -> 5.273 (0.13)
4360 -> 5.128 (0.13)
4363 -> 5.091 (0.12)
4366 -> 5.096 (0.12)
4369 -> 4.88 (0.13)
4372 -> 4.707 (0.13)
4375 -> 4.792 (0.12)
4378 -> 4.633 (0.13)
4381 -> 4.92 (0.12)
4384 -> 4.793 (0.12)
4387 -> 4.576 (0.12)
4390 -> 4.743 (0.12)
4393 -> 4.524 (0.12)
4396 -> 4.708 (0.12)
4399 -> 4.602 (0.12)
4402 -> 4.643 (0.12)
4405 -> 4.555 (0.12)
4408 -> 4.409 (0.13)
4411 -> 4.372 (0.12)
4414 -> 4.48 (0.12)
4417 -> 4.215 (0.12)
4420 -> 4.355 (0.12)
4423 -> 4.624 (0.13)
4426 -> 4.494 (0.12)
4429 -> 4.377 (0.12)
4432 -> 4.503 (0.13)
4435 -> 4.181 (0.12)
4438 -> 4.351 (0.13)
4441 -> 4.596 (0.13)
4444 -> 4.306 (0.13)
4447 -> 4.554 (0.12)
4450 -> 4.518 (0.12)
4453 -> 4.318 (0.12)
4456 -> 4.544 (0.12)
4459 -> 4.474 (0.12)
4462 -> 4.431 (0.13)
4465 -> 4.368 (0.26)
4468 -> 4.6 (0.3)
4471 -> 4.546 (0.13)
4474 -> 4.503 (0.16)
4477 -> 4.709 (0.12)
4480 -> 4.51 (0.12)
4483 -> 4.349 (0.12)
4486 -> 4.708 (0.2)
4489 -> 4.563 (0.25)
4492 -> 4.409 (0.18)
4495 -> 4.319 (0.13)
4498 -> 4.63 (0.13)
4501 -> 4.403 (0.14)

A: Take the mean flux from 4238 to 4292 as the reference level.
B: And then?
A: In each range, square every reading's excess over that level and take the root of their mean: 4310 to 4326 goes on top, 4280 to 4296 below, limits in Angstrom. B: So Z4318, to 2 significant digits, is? 2.5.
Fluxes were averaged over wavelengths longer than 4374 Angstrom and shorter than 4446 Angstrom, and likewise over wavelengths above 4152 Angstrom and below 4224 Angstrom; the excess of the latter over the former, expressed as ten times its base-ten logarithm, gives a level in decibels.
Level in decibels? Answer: -7.9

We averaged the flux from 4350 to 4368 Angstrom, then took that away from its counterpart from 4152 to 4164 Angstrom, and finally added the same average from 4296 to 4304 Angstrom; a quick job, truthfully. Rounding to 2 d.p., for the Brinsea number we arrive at 4.35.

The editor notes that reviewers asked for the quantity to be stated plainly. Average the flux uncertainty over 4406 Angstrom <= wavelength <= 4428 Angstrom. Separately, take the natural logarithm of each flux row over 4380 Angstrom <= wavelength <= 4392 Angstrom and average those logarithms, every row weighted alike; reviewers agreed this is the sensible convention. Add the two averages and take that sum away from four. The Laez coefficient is 2.32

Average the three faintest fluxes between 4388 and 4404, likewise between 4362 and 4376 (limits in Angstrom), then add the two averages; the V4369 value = 9.38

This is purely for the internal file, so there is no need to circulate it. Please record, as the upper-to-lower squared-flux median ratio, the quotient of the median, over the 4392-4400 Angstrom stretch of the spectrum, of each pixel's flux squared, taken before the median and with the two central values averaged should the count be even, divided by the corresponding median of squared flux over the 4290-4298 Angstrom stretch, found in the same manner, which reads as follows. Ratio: 0.92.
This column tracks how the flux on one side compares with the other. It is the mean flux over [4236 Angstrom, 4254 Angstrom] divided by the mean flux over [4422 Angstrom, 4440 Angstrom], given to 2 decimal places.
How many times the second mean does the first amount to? 1.05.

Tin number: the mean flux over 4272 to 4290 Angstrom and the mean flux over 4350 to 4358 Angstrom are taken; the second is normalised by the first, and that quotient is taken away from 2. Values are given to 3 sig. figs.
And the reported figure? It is 0.923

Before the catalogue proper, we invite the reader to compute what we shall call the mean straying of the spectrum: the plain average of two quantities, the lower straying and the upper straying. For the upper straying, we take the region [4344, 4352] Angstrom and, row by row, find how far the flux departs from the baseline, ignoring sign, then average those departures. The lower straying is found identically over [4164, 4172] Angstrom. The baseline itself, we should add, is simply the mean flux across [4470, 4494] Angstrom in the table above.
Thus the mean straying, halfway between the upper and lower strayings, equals 0.26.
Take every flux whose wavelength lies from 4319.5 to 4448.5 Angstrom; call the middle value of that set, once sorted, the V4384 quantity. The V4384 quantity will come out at 4.71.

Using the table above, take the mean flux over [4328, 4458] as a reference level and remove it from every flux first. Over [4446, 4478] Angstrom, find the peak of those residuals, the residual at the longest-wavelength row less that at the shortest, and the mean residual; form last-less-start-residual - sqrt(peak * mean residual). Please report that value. 0.13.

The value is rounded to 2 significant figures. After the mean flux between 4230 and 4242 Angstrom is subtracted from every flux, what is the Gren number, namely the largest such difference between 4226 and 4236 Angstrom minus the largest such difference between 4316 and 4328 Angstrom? -0.69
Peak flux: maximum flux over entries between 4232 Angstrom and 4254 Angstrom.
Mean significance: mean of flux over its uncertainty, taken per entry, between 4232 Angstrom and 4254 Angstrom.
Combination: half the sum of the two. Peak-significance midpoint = 17.5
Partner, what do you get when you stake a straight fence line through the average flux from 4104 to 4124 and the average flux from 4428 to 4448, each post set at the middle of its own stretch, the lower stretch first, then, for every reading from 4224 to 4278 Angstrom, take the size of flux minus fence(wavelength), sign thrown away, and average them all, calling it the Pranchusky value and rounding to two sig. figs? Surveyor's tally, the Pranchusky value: 0.18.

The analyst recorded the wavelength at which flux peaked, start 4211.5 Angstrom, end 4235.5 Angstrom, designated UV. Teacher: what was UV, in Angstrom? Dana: 4213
